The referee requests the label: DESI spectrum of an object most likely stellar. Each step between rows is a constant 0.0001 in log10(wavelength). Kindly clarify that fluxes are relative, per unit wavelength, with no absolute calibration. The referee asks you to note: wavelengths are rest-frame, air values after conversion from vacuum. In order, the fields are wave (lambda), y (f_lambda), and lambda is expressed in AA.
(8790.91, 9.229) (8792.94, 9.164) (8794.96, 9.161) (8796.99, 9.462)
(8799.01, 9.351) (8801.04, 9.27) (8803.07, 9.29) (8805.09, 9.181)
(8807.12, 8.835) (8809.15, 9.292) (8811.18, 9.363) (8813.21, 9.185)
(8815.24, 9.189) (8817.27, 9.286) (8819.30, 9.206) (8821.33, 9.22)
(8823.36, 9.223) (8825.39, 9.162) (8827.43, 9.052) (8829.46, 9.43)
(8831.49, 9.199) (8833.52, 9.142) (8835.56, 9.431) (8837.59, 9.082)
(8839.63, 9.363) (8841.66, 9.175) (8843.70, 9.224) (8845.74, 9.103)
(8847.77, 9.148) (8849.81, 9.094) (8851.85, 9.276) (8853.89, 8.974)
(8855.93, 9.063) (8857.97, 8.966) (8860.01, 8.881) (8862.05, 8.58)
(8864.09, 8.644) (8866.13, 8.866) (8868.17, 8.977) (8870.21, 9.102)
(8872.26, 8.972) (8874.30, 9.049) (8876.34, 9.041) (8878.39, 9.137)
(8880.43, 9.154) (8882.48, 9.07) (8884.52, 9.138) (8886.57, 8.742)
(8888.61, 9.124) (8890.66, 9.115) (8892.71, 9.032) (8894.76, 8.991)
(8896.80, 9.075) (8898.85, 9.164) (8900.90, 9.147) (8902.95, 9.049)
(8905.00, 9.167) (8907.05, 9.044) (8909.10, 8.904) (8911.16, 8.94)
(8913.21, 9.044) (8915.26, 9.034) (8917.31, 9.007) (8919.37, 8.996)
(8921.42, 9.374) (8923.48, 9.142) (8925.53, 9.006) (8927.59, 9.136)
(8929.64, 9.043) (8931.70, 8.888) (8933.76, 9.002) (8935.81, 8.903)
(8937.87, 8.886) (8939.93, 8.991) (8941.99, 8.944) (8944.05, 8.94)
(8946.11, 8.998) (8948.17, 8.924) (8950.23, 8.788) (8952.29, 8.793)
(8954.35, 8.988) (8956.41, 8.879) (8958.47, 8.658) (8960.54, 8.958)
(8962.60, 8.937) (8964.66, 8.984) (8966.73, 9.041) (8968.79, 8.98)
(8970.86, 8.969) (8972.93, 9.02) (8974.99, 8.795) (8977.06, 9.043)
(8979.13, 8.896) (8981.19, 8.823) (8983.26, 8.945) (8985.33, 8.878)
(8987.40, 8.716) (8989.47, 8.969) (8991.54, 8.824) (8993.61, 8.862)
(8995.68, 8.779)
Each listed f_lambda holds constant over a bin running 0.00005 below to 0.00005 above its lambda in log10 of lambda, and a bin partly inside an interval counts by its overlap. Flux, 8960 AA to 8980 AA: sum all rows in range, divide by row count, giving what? 8.96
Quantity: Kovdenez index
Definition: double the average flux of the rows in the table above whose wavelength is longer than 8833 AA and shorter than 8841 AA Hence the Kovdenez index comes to 18.5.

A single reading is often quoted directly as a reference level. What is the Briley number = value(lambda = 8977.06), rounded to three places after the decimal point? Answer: 9.043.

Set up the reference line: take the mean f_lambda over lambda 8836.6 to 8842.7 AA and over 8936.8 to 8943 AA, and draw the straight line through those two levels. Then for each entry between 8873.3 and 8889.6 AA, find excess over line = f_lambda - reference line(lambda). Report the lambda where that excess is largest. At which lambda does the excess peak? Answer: 8880.43 AA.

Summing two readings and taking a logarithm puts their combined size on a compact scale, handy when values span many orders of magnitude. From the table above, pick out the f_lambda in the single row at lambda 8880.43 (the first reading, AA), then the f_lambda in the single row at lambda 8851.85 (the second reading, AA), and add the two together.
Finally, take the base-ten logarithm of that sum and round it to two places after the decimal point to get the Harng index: 1.27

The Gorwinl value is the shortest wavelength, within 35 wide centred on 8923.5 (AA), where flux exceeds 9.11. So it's 8921.42 AA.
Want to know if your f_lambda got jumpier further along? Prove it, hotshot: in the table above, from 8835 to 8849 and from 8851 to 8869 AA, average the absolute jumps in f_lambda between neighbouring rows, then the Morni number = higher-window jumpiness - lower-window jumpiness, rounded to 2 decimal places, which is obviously -0.01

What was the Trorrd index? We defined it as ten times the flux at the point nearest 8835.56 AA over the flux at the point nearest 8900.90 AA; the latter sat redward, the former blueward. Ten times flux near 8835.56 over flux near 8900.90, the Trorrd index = 10.3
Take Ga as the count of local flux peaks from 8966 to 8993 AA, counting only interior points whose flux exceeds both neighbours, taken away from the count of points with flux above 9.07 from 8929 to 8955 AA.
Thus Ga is -4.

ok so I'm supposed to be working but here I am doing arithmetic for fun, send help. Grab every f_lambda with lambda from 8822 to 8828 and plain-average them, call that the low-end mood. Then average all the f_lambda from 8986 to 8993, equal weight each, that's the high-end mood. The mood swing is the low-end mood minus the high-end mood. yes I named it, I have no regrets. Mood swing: 0.31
